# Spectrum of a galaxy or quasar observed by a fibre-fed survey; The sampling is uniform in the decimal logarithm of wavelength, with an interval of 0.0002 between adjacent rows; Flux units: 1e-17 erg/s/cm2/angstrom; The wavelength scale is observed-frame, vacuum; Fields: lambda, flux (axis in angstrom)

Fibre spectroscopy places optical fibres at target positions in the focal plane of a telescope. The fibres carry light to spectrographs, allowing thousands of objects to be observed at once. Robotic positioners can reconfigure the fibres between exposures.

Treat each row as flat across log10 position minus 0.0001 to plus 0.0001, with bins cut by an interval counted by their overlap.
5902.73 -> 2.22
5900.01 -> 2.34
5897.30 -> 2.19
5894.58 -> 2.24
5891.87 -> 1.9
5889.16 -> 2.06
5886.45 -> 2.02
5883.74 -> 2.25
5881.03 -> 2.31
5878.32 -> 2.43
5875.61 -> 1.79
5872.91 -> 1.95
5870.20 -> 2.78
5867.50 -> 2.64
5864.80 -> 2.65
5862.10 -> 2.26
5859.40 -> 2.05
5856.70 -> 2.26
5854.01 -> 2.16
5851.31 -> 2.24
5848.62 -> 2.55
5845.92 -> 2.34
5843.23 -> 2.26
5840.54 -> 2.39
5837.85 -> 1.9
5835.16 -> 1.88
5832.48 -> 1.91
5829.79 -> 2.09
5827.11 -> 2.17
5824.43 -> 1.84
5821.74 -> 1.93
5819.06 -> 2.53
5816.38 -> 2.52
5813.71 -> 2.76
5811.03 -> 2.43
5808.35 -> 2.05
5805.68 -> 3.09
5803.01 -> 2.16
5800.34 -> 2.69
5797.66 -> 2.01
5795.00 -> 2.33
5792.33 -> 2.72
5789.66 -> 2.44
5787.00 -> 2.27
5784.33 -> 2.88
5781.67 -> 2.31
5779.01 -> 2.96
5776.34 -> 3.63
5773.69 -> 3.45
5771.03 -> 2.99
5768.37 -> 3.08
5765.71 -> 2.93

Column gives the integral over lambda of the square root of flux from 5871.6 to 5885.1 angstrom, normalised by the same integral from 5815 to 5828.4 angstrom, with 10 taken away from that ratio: -9.00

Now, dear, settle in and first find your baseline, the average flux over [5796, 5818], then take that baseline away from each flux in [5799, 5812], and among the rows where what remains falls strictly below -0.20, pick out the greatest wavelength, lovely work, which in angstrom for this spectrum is 5808.35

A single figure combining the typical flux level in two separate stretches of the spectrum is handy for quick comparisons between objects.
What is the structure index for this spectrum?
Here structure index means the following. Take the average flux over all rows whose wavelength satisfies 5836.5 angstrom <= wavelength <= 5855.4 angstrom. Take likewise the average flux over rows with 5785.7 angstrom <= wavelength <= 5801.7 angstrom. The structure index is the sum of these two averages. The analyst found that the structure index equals 4.7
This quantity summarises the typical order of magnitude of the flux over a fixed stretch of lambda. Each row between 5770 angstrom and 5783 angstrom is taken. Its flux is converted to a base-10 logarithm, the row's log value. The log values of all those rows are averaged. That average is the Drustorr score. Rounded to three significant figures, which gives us 0.482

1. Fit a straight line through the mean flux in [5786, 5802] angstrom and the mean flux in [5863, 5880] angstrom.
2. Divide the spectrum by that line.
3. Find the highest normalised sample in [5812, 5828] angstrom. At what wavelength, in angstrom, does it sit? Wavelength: 5813.71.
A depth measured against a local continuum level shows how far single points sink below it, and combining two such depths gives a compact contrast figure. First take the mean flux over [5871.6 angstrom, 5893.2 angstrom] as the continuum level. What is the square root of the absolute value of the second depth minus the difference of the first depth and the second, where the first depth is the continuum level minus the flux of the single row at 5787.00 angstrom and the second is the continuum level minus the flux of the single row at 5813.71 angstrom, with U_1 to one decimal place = 1.1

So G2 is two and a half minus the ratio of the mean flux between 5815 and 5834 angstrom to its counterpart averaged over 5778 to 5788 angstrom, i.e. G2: 1.68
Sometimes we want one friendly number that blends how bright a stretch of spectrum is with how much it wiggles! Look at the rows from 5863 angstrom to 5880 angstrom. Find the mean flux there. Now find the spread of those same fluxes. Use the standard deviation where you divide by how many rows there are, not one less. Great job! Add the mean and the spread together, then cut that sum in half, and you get 1.37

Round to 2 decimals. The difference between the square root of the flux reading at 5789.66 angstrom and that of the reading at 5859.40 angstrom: 0.13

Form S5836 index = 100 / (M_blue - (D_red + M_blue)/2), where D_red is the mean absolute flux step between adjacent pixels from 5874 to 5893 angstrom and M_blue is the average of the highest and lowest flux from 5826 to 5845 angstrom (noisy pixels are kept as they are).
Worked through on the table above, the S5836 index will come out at 104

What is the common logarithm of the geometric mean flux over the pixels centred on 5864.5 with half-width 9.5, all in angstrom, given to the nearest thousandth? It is 0.371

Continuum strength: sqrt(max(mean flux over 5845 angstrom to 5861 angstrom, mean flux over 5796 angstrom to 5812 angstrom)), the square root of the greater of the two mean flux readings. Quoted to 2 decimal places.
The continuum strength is 1.55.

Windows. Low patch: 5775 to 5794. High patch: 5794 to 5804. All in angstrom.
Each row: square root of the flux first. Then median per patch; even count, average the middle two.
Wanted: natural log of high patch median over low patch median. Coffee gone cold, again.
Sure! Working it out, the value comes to -0.10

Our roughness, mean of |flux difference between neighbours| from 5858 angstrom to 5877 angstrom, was 0.3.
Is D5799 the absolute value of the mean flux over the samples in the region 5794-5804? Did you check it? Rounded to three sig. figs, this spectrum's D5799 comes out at 2.30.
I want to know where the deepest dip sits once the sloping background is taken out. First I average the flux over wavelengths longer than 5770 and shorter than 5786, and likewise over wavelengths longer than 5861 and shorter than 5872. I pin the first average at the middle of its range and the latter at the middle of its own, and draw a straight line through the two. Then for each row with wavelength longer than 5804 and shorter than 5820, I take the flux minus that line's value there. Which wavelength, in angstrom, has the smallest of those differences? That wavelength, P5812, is 5808.35 angstrom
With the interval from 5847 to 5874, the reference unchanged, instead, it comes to 5872.91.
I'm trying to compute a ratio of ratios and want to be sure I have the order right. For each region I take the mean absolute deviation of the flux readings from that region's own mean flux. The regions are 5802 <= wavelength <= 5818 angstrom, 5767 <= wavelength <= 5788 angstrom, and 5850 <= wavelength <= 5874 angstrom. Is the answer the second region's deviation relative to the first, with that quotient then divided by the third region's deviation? 5.0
